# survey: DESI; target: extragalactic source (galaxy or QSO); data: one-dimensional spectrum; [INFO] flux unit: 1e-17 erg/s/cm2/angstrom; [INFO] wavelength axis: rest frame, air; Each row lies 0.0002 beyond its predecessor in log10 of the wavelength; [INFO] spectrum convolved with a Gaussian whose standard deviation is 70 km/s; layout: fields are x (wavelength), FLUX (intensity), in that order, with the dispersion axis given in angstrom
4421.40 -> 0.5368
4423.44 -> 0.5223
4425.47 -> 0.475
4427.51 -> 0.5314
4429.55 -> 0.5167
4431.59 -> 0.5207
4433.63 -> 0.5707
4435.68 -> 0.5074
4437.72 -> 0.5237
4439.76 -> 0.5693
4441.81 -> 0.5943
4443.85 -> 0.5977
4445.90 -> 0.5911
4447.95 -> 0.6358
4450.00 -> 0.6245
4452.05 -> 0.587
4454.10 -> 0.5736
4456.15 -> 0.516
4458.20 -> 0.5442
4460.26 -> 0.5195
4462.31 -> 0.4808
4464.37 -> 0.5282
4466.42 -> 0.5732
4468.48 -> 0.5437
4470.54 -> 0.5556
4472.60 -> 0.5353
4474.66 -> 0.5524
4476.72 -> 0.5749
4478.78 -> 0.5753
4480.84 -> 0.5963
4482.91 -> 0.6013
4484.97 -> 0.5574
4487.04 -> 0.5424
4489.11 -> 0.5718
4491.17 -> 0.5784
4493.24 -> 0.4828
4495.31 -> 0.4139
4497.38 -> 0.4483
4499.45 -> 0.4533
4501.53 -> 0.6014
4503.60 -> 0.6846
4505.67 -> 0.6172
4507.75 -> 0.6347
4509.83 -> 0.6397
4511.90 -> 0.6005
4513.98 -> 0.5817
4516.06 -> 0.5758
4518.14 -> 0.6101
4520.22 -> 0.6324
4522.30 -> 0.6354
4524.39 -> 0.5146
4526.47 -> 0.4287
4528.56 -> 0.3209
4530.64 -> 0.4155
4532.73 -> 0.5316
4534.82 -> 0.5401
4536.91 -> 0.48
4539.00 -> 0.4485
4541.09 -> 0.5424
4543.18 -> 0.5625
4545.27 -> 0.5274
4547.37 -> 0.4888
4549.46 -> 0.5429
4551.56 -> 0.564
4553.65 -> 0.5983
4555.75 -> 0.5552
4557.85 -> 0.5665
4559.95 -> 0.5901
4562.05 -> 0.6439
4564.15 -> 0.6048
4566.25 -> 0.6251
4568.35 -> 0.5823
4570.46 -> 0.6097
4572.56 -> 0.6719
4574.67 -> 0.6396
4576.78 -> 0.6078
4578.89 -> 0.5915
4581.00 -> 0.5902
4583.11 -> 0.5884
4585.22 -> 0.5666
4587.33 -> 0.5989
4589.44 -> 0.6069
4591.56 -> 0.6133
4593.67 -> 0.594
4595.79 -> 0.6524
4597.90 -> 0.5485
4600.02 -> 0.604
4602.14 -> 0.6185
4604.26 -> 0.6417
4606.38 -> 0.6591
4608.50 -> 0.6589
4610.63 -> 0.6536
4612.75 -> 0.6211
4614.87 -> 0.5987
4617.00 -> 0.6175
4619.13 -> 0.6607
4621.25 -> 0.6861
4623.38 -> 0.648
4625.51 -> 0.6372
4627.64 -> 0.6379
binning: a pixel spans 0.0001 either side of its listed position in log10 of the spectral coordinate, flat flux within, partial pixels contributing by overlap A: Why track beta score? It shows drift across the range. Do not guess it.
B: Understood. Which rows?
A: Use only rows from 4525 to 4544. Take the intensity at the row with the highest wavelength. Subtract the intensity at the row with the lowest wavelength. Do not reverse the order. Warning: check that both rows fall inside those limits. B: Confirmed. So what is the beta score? 0.13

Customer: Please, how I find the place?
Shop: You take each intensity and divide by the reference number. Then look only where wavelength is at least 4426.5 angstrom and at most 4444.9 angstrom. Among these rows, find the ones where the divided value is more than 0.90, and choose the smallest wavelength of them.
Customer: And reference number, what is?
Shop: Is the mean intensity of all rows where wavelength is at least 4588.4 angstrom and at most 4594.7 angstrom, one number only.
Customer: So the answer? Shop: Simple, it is 4433.63 angstrom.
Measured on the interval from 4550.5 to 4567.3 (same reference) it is 4551.56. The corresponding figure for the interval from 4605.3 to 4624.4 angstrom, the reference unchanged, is 4606.38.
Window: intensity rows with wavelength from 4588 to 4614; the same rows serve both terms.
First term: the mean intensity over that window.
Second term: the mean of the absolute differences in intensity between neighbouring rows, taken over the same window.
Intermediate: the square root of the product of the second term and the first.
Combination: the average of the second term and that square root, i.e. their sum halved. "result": 0.084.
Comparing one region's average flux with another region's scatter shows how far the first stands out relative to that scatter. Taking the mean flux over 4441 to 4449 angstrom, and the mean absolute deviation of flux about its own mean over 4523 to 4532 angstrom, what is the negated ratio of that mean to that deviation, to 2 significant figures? -12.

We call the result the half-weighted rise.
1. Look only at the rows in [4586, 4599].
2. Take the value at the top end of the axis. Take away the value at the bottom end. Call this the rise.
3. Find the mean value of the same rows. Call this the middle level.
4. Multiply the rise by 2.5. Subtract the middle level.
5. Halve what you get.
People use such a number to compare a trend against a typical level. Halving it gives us -0.364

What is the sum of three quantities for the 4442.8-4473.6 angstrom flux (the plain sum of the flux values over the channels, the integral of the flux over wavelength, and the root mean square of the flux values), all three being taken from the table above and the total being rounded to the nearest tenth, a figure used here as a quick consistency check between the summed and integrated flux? 26.2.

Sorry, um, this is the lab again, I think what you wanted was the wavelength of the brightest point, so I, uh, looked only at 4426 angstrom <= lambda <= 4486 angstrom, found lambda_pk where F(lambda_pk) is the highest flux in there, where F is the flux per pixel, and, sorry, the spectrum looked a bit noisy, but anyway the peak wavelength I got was 4447.95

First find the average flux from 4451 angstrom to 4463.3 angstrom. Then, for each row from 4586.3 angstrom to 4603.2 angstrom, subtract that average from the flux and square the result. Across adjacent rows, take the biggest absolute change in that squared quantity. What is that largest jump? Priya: 0.013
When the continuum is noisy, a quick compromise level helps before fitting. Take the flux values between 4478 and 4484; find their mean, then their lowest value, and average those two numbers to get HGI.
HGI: 0.583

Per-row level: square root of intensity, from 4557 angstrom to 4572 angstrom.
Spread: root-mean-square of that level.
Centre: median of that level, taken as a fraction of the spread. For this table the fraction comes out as 1.00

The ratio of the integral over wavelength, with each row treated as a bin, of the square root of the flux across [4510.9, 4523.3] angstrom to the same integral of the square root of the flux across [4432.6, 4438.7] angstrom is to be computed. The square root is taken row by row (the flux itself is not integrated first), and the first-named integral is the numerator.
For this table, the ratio 2.17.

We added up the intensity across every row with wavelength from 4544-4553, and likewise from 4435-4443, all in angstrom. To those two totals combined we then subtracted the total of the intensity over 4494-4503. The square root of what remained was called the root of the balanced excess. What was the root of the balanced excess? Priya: 1.55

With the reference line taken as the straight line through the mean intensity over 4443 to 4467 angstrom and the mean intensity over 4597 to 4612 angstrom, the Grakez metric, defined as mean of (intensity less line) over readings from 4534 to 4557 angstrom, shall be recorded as -0.070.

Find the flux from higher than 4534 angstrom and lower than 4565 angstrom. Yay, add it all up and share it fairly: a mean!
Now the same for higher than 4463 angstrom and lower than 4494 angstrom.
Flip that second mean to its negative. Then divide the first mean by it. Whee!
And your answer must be -0.986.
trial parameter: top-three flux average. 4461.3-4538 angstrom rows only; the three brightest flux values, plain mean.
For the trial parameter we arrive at 0.65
